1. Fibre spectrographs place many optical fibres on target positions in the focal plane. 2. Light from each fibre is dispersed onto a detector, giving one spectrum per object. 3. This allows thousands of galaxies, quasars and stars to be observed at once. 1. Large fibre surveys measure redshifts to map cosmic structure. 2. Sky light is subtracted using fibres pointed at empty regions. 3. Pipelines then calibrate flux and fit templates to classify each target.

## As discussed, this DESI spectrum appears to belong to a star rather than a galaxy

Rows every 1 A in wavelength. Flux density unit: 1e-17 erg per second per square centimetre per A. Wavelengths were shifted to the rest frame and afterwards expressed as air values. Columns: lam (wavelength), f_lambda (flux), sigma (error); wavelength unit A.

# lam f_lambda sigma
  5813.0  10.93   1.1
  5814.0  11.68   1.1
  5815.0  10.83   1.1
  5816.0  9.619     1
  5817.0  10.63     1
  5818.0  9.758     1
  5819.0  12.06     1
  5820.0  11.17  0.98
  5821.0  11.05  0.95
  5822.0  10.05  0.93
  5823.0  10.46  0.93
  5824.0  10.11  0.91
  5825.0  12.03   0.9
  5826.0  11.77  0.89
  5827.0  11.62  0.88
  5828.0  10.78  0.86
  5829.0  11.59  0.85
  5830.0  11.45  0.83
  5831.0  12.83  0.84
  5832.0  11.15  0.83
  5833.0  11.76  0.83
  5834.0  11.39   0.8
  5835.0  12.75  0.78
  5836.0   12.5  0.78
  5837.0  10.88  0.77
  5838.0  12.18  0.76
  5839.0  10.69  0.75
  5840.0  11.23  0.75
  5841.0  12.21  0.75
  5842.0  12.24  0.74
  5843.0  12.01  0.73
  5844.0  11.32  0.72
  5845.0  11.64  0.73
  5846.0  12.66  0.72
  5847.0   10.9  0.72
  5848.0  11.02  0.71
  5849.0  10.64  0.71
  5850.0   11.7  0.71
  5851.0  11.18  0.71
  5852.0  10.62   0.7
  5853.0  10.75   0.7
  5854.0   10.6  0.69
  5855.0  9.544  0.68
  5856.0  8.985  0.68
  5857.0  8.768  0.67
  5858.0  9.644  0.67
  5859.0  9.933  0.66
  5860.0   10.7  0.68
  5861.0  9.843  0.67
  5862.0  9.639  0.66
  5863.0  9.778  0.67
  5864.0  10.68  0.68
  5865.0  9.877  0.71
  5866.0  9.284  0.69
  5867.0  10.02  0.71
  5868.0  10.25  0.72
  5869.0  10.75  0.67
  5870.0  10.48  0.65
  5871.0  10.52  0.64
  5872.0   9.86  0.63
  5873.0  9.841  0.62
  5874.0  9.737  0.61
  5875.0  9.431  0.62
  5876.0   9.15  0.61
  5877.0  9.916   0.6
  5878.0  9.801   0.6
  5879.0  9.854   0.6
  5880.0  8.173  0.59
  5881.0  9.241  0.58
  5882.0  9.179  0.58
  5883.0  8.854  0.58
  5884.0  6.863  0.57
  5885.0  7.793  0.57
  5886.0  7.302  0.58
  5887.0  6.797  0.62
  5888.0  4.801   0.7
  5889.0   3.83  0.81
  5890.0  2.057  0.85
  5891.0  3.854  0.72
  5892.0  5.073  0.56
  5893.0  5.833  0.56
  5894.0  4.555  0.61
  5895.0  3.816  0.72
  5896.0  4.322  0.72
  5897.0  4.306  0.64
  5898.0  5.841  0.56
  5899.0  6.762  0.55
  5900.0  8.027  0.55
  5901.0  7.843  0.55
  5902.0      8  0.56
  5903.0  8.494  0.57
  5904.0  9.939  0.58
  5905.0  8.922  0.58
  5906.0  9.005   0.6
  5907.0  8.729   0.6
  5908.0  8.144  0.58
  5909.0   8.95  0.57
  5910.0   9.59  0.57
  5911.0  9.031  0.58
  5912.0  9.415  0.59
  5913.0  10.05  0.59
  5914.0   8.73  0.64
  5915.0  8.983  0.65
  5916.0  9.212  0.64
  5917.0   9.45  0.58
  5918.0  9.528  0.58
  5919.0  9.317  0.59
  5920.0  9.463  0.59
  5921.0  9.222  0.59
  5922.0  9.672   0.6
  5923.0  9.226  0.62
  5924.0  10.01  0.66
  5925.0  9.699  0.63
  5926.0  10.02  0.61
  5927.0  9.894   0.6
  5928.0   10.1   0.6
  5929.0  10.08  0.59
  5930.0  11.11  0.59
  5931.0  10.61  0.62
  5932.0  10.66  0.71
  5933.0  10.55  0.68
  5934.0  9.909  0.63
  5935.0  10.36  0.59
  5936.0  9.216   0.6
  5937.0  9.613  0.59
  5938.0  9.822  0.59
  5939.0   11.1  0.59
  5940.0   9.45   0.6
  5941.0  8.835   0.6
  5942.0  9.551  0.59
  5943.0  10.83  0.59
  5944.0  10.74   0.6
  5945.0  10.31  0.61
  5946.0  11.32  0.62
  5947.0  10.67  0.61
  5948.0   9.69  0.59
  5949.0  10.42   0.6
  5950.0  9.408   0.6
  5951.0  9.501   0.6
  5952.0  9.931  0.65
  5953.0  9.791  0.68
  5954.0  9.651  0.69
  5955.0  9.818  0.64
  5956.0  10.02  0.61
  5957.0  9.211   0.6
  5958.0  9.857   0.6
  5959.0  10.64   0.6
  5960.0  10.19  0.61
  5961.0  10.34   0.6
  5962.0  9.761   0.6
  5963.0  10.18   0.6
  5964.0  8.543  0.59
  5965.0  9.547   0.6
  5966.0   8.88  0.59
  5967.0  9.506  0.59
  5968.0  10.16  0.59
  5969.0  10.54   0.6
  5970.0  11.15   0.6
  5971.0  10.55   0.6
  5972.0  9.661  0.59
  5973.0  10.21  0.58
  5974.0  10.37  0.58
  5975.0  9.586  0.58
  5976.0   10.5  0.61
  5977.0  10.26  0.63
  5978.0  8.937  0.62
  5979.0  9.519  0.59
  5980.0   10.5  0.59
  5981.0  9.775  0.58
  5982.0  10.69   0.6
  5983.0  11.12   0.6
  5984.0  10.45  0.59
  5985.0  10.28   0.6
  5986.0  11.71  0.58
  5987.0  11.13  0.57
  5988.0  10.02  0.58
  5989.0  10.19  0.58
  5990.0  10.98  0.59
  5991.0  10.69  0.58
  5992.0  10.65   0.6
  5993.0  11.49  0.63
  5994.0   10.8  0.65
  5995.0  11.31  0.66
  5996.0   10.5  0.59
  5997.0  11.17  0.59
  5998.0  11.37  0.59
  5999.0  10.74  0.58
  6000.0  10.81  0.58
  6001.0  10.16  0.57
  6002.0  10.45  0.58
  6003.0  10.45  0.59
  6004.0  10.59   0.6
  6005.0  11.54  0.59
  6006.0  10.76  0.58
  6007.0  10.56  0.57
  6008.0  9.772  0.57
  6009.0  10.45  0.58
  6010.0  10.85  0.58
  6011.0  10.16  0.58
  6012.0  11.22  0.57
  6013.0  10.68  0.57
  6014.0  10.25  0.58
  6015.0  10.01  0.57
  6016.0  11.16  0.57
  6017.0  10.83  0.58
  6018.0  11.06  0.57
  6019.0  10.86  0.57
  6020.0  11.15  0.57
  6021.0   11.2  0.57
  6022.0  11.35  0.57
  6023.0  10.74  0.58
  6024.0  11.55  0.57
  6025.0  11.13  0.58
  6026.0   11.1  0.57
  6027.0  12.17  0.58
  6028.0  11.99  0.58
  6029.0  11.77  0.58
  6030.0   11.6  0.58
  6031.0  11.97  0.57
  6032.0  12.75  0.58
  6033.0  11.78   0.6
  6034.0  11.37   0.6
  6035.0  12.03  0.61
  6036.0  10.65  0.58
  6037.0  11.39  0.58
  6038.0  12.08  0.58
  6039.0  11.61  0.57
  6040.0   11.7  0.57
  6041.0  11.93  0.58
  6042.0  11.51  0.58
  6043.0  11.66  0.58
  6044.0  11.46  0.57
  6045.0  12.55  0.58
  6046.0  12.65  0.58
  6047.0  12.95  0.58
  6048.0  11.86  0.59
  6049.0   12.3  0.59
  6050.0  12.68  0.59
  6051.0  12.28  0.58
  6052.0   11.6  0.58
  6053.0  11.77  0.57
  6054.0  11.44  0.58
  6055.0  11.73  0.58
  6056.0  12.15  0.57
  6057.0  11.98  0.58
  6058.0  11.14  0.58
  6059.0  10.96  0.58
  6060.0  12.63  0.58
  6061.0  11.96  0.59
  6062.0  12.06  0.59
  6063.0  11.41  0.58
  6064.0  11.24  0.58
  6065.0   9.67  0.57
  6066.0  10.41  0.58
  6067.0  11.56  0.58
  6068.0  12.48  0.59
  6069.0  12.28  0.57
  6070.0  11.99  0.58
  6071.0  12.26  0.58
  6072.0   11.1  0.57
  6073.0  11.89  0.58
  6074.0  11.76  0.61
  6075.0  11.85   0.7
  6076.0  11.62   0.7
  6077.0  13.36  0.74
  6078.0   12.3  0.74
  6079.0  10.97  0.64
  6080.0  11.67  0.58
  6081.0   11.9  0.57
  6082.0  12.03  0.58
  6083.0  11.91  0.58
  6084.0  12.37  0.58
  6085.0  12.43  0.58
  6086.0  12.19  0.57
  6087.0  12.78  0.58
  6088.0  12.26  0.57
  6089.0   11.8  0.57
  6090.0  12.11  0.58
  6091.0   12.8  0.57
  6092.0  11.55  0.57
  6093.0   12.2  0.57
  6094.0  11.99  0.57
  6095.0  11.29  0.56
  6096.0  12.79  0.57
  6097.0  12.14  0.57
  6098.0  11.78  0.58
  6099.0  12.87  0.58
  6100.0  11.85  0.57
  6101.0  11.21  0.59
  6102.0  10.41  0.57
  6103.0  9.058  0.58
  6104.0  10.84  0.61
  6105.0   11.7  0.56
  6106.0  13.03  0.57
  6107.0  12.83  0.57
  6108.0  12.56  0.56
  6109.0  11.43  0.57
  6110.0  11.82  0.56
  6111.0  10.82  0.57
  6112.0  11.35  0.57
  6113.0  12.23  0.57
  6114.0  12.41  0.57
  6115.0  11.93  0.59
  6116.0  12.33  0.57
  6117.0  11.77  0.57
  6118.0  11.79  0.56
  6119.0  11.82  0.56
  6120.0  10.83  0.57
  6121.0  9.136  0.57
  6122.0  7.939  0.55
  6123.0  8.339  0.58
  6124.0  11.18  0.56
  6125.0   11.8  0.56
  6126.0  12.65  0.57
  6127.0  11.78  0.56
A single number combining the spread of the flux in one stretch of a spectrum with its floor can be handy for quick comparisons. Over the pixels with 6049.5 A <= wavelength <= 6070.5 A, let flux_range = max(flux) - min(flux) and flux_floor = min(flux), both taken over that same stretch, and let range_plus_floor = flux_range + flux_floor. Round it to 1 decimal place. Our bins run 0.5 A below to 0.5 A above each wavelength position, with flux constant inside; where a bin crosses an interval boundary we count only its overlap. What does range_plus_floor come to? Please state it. 12.7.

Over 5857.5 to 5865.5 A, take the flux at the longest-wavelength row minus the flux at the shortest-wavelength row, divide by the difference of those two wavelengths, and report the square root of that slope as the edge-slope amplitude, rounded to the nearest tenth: 0.2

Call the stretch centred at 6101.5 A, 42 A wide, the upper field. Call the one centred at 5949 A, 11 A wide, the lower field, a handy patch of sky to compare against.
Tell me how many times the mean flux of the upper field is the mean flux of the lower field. 1.16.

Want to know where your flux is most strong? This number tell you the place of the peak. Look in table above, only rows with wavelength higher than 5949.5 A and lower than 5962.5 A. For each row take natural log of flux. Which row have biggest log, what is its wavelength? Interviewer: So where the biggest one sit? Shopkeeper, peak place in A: 5959.0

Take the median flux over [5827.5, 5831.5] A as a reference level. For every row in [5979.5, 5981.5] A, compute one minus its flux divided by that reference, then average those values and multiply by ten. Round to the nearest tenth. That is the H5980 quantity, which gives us 1.2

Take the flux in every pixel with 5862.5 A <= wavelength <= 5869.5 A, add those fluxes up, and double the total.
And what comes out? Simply 141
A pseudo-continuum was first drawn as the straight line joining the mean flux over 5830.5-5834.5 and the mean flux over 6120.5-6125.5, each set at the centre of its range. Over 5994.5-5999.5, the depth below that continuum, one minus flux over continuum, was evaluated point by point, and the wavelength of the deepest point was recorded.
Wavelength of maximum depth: 5996.0 A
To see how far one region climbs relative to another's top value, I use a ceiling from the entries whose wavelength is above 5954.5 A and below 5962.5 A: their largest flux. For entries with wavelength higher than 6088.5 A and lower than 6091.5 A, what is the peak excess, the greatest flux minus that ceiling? 2.2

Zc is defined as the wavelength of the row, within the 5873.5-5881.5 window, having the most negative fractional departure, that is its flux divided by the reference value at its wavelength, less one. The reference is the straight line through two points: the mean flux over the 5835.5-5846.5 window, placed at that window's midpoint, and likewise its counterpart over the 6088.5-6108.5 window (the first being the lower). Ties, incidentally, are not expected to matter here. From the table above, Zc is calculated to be 5880.0 A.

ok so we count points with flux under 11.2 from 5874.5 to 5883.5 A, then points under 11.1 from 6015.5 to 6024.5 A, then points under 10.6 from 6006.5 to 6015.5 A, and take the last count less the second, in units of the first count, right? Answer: 0.22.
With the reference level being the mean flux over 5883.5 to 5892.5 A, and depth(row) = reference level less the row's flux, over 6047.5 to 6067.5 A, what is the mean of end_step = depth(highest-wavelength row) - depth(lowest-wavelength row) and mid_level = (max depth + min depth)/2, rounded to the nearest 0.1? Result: -2.8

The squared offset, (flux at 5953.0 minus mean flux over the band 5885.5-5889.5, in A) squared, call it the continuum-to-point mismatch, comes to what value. 17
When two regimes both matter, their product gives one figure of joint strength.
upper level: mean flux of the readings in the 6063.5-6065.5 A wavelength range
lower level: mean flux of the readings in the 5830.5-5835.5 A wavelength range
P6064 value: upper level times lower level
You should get 125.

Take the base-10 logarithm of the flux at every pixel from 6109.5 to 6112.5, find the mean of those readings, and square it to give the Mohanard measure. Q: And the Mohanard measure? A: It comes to 1.11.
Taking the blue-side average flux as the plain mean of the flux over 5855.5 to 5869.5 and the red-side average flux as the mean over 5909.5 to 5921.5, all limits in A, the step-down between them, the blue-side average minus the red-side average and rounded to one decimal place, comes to 0.5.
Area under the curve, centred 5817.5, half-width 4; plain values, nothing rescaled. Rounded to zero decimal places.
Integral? 87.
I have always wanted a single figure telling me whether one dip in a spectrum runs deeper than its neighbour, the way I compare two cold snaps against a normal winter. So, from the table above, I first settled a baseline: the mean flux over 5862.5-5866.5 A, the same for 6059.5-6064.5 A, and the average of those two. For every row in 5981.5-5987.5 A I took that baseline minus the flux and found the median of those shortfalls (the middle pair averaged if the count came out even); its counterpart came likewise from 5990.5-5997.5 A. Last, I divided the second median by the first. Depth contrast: -3.6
